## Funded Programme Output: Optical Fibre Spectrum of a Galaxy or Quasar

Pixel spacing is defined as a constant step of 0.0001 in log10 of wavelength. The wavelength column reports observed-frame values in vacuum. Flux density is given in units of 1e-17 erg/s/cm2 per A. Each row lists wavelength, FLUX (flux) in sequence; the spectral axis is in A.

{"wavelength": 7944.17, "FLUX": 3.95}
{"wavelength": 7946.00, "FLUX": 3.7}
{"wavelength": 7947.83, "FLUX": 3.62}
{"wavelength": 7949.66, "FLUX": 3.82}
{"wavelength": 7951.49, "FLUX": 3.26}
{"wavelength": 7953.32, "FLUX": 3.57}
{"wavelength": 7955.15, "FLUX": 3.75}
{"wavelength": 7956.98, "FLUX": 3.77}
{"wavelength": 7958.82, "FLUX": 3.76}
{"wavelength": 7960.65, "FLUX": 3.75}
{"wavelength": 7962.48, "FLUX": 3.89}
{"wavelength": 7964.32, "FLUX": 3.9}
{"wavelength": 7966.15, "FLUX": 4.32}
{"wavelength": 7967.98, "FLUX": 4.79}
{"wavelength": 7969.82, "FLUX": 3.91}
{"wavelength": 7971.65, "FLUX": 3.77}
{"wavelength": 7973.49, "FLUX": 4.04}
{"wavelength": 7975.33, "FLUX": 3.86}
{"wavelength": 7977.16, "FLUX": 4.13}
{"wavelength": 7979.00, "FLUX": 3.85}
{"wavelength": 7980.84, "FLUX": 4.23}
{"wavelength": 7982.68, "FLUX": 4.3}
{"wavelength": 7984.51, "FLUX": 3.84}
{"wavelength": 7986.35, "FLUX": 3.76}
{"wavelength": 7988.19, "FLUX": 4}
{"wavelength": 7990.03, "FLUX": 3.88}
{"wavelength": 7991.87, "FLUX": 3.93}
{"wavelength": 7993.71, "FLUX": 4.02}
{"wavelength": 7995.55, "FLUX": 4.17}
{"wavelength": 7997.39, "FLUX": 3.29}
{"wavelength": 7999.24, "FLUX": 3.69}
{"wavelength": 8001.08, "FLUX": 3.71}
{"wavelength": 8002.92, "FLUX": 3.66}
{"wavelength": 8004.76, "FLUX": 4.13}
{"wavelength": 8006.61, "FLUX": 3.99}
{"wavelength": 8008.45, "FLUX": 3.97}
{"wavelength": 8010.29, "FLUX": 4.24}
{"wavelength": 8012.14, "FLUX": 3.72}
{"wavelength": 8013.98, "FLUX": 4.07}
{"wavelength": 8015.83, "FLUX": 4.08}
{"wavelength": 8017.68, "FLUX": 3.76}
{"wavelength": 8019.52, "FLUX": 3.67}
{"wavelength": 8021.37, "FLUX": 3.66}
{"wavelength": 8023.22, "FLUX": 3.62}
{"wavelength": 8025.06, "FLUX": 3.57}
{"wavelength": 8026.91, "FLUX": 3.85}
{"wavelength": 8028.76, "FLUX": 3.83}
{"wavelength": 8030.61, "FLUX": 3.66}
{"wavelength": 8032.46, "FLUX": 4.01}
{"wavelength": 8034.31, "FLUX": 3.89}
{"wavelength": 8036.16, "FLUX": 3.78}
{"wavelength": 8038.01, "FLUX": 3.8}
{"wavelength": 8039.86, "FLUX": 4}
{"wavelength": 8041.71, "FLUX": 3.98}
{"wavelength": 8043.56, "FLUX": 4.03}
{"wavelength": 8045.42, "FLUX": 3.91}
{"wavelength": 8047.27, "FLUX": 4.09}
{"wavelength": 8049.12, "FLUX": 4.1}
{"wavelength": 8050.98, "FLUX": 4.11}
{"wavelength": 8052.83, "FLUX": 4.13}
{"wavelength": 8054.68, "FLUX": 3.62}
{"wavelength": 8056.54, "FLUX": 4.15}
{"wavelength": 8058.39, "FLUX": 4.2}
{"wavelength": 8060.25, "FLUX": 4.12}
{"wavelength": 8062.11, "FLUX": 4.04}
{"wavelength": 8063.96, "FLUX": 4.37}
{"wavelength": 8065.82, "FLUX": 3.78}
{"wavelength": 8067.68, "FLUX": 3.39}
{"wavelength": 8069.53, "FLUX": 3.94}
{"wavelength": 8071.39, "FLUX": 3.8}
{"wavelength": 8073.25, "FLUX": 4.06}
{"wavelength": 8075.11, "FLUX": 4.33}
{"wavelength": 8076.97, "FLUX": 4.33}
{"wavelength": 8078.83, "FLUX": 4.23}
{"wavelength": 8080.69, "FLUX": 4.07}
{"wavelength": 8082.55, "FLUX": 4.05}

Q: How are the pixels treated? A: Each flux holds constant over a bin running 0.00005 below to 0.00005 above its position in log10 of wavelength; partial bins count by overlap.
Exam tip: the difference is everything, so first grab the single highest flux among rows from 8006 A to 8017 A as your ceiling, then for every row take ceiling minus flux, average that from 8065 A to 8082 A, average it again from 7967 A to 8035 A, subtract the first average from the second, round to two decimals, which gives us 0.09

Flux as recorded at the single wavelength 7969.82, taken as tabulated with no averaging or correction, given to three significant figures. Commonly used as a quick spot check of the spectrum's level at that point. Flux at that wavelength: 3.91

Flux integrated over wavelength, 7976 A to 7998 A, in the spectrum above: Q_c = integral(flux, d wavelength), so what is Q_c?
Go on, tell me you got 87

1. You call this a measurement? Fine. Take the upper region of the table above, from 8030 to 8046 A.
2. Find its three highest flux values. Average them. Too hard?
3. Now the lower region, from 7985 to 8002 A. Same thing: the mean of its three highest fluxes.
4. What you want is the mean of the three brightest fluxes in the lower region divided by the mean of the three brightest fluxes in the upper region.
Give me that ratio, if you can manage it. 1.012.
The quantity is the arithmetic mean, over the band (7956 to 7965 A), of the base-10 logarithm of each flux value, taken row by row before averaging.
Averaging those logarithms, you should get 0.581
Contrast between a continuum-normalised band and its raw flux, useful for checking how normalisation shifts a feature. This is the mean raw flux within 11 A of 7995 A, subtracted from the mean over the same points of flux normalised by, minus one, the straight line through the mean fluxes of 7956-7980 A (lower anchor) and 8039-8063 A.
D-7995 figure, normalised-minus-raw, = -3.88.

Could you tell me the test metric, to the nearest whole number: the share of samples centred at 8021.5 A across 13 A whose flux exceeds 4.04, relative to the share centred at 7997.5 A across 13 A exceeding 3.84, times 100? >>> 33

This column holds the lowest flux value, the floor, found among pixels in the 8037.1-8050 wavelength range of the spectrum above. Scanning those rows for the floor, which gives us 3.8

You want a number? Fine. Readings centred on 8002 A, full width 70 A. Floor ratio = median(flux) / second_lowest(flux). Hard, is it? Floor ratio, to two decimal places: 1.08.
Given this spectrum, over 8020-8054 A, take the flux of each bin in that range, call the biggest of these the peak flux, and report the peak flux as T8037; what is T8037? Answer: 4.13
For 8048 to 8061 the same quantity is 4.2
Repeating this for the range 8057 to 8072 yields 4.37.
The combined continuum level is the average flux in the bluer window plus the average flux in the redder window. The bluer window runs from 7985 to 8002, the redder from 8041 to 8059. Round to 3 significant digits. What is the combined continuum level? 7.86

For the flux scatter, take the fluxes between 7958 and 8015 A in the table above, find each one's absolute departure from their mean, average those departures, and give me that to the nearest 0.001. 0.197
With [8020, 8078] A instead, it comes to 0.194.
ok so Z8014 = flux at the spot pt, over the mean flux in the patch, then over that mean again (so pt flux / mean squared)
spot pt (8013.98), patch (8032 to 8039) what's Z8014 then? 0.27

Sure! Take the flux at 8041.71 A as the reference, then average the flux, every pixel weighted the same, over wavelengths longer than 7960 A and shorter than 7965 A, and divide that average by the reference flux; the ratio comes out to 0.97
